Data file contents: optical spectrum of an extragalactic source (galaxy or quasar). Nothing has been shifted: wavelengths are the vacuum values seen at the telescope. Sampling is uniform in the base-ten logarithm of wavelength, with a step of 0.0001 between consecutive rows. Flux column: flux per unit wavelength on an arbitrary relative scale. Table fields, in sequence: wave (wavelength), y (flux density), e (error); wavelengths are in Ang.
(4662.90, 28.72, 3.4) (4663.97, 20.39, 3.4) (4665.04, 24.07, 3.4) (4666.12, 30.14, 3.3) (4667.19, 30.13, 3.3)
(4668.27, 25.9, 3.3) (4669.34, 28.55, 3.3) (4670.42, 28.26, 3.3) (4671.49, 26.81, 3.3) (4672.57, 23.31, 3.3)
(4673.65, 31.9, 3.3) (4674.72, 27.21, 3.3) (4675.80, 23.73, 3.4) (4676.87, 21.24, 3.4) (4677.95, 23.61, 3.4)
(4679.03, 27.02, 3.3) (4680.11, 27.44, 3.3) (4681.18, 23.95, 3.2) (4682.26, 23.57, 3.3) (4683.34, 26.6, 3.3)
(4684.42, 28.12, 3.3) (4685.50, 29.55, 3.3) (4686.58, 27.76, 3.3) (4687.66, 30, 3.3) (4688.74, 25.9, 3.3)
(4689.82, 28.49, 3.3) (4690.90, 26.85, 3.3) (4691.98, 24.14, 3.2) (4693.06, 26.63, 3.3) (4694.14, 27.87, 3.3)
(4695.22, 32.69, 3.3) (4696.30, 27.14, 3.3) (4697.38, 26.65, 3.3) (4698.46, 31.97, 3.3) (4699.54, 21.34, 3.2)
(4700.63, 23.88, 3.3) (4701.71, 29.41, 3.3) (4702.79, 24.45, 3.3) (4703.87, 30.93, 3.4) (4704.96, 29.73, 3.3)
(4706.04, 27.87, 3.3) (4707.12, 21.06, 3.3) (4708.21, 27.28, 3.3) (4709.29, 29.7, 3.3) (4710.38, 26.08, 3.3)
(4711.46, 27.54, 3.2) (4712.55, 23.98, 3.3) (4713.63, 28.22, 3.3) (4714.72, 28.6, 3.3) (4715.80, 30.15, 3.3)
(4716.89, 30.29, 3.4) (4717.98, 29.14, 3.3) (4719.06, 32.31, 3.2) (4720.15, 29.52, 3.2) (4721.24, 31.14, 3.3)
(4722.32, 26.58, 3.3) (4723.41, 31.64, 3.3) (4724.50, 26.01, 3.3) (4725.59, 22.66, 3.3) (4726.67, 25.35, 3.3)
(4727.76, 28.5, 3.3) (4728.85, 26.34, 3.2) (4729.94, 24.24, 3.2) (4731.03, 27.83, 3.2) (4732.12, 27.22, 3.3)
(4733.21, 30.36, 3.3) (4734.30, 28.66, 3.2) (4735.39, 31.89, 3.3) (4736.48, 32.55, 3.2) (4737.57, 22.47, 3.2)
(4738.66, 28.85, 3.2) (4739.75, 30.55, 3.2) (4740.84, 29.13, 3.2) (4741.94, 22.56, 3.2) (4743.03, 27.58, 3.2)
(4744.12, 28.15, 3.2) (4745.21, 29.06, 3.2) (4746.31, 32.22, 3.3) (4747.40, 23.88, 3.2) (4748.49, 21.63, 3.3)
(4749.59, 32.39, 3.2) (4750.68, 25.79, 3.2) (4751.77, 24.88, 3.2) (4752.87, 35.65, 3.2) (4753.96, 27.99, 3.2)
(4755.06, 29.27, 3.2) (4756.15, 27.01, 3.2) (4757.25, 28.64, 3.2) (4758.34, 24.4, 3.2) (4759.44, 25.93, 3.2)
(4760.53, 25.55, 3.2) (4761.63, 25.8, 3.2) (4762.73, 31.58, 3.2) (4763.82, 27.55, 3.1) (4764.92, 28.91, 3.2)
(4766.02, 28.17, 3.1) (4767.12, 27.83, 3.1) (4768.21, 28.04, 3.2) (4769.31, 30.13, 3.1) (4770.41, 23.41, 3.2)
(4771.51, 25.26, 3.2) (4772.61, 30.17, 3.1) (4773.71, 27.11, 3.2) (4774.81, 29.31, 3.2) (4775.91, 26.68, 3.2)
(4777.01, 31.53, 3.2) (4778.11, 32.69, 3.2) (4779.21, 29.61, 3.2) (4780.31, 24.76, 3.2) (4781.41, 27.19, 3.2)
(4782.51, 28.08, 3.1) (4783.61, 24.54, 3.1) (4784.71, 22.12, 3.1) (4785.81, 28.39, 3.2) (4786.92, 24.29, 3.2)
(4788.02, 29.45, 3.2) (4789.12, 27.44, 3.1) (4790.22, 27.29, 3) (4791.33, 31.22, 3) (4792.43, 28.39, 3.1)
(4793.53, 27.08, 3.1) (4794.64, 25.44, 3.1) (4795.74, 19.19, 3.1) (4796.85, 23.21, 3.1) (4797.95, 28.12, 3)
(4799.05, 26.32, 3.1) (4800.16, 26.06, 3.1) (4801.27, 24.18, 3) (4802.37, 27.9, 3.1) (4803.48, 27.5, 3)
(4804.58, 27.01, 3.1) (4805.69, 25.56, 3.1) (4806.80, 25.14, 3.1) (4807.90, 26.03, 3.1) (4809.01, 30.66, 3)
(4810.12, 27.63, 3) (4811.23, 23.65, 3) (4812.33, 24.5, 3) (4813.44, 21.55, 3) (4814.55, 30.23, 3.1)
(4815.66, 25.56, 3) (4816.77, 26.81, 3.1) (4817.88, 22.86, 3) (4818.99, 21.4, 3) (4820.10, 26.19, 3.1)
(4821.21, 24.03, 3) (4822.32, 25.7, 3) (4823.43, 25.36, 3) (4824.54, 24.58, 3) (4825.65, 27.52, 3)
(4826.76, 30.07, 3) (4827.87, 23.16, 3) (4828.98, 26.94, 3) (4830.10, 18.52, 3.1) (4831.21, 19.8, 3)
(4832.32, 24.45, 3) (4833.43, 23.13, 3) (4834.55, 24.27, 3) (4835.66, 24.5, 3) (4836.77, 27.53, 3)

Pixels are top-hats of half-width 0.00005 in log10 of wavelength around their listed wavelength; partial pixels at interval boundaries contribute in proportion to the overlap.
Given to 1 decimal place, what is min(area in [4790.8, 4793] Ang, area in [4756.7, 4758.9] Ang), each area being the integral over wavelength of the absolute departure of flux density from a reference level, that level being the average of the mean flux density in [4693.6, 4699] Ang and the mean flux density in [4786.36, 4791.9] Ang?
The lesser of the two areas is 3.1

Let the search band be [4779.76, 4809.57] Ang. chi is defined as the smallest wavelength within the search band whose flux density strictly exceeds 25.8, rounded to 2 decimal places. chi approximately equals 4781.41 Ang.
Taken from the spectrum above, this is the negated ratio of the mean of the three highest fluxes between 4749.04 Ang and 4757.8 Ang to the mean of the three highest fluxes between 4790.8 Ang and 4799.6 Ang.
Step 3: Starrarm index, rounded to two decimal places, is -1.11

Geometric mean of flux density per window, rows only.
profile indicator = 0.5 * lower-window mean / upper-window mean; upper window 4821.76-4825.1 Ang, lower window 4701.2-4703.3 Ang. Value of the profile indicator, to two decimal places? 0.53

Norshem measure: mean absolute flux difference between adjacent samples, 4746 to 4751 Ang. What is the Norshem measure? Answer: 7.0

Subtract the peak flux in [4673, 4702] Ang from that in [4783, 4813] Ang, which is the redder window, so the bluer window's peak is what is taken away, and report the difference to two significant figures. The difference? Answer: -1.5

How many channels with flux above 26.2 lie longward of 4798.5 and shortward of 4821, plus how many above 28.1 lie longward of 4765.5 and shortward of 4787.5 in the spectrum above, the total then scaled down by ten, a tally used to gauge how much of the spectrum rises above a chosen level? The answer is 1.6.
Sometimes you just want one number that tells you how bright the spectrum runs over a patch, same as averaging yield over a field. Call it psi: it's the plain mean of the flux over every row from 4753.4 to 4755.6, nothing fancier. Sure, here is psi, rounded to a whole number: 29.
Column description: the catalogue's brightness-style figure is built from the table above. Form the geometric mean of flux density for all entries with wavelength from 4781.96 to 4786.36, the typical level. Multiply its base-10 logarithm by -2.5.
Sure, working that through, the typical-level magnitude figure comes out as -3.523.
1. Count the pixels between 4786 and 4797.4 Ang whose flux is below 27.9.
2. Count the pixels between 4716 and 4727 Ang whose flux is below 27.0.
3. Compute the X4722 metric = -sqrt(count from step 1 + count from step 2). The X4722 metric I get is -3.32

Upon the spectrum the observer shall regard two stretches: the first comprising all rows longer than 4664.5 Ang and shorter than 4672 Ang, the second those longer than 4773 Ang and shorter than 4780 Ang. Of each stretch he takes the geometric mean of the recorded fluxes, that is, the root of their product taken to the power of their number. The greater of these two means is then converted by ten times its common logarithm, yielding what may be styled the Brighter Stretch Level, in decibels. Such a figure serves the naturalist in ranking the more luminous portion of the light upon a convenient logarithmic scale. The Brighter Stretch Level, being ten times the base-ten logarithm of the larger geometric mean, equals 14.7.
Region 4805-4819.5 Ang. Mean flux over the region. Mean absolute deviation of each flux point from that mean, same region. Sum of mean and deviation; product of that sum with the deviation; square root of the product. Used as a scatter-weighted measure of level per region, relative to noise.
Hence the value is 7.70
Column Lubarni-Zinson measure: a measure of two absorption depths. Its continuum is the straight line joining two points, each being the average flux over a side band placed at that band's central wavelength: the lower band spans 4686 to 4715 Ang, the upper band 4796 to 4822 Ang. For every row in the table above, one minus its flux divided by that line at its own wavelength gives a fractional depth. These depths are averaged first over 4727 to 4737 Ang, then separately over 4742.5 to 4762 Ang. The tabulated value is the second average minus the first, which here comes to 0.03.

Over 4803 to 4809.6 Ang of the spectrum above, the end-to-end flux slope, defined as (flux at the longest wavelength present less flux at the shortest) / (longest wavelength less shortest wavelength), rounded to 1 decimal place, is 0.6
